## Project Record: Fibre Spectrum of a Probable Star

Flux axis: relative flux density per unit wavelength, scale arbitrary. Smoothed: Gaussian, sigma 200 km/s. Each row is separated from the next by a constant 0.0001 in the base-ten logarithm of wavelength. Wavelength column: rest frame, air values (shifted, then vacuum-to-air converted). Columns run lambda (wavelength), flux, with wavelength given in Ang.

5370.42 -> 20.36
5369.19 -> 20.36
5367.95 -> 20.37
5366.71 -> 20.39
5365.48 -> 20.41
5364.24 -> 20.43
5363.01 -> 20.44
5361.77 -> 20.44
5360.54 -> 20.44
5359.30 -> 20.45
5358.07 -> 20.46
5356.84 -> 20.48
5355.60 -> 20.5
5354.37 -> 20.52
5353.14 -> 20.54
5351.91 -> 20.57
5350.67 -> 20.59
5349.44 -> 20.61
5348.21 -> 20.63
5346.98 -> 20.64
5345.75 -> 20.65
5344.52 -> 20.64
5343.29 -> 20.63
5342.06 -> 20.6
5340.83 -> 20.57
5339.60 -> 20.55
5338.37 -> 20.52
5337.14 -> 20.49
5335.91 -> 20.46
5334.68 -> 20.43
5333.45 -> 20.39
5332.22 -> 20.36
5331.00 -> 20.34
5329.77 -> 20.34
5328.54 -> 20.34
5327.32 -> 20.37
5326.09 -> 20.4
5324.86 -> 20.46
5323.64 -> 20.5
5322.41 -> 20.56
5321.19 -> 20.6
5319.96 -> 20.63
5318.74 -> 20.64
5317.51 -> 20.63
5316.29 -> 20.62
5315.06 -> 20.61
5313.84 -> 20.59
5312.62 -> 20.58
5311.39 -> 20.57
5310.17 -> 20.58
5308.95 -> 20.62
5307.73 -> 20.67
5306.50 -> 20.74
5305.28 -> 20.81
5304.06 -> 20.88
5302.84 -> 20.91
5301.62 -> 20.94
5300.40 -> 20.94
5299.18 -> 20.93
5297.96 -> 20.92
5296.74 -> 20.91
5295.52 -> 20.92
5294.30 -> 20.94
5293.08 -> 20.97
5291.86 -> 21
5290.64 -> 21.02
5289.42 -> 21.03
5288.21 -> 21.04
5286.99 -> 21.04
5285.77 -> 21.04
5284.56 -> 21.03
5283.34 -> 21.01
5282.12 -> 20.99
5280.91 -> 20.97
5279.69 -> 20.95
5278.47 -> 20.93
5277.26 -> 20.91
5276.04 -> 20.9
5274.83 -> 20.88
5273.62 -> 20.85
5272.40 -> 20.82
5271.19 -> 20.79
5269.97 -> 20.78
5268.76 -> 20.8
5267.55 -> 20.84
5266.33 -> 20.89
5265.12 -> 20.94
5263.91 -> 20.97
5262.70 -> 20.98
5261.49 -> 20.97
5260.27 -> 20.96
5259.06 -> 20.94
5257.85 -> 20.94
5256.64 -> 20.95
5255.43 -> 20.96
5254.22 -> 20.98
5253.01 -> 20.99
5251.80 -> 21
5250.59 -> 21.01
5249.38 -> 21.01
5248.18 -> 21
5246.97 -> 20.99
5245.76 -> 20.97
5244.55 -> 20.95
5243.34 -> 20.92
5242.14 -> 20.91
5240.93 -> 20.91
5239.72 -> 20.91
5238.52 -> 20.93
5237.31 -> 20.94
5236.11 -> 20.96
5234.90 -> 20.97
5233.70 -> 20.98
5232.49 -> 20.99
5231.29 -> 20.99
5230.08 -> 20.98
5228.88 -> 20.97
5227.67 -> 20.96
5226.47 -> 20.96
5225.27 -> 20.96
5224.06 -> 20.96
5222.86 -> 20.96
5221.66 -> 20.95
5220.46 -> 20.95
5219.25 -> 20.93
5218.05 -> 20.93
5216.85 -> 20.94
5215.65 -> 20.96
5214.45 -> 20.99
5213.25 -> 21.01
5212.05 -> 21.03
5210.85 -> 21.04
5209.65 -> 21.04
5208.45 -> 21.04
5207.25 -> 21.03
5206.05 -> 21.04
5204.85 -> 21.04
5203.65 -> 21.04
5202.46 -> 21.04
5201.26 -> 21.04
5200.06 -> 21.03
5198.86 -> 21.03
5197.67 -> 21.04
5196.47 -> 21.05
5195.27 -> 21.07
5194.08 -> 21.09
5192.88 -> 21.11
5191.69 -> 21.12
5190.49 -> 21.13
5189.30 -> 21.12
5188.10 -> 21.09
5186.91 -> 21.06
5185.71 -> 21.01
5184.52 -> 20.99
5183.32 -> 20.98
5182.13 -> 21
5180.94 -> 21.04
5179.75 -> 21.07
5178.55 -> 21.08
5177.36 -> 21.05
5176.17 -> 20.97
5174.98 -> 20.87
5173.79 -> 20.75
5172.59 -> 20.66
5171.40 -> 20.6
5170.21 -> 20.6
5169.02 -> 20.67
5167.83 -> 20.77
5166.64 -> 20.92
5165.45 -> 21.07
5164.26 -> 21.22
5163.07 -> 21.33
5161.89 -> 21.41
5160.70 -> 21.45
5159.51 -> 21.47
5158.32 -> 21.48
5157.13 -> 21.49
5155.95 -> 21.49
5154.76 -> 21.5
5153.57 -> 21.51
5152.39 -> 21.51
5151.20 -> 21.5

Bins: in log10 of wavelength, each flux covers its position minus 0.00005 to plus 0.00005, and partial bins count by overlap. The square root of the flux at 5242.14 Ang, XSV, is 4.57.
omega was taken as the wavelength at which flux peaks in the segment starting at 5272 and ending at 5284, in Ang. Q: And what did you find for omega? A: 5283.34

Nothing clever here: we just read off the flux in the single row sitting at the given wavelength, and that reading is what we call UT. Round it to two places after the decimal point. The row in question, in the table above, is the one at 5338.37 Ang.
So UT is 20.52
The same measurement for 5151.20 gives 21.50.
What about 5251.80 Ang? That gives 21.00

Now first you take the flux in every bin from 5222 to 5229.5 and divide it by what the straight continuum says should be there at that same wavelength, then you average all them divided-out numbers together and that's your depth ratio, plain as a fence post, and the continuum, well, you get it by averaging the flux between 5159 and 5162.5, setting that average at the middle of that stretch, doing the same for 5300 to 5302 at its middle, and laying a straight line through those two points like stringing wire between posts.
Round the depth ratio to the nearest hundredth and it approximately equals 0.99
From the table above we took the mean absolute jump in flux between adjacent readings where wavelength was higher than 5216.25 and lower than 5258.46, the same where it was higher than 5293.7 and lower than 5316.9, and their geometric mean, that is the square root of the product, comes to 0.0158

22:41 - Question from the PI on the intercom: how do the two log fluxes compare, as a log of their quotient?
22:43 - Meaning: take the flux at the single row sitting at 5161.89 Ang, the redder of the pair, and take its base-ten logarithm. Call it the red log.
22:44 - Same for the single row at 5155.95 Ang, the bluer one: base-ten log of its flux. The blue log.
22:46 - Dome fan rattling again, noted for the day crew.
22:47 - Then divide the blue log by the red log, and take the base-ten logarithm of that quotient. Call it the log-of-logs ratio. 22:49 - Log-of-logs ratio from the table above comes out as 0.001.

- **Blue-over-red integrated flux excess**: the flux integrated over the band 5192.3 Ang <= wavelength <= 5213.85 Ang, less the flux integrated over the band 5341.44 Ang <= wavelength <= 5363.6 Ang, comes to -2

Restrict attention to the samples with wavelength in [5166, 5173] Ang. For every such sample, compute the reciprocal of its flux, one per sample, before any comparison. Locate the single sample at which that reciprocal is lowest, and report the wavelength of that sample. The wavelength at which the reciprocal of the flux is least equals 5166.64 Ang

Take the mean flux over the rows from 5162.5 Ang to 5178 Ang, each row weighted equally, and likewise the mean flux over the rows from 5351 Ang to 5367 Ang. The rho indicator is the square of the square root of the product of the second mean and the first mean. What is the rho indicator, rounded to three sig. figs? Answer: 427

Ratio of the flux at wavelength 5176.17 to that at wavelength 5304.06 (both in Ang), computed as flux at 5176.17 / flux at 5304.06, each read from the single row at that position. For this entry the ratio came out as 1.00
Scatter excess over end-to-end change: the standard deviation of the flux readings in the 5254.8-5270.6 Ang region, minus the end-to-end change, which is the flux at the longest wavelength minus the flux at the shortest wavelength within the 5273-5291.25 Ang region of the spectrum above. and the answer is -0.10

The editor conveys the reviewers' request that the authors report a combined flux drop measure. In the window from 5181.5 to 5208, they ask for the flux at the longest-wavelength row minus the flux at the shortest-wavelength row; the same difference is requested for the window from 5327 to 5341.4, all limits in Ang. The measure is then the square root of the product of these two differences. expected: 0.08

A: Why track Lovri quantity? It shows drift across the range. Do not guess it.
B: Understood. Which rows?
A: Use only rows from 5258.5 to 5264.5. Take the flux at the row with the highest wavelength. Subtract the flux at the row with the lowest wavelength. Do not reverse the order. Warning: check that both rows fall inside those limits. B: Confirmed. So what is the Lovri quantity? 0.03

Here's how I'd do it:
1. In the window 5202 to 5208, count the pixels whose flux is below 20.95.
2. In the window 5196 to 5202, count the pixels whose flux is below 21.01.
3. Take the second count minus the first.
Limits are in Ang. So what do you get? 0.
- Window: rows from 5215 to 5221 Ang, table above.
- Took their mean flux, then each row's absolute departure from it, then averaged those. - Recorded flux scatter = 0.010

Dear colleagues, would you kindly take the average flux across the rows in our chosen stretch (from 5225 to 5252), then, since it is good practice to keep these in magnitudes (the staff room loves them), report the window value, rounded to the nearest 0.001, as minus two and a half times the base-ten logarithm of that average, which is -3.304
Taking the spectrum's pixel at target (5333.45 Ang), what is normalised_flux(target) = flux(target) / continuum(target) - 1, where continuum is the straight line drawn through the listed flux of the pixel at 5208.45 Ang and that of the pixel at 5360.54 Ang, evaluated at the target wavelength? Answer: -0.008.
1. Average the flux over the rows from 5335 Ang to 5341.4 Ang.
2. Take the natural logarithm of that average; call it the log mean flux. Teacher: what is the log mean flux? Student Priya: 3.02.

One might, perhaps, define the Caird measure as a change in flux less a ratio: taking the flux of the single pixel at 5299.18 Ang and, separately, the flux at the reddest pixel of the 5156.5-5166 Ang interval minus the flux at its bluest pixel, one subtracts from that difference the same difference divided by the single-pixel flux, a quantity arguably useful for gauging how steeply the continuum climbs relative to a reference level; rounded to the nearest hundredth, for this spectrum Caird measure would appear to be -0.40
